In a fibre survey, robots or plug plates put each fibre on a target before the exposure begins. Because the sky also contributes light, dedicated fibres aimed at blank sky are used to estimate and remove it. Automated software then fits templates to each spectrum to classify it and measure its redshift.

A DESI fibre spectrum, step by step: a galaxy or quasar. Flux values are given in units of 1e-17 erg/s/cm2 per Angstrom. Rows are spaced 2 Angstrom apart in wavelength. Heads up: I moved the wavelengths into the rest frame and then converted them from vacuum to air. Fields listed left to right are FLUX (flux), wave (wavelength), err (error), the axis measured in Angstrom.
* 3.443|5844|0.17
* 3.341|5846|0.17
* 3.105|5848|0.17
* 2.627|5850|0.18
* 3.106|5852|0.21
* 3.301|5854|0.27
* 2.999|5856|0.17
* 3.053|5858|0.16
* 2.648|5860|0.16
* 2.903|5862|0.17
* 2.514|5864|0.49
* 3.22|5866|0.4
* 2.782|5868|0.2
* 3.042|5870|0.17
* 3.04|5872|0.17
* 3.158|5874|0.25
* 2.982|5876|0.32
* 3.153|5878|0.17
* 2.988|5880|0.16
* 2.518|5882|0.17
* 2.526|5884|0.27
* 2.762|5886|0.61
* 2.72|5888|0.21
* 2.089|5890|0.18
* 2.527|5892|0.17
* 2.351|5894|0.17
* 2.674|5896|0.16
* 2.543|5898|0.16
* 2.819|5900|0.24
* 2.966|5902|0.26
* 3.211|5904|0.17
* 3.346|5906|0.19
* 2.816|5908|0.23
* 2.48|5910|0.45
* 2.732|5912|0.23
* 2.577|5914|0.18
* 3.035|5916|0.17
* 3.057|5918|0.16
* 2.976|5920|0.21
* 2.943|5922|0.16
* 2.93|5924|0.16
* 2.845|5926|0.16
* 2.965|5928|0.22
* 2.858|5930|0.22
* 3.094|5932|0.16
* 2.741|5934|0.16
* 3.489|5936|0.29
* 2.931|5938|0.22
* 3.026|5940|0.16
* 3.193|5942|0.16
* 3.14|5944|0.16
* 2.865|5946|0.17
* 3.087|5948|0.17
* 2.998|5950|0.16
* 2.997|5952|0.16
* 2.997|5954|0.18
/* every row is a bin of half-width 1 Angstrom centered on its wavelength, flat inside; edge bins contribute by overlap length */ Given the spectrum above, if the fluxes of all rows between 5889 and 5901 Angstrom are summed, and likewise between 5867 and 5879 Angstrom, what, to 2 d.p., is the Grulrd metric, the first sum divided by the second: 0.83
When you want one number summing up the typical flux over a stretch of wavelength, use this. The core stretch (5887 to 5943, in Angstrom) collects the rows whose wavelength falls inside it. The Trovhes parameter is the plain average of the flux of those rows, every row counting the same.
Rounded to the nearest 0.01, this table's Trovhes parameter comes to 2.85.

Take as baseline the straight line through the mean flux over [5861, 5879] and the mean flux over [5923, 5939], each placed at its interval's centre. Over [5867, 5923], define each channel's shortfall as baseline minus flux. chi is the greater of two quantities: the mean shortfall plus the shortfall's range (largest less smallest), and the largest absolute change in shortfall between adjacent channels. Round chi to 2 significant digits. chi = 1.4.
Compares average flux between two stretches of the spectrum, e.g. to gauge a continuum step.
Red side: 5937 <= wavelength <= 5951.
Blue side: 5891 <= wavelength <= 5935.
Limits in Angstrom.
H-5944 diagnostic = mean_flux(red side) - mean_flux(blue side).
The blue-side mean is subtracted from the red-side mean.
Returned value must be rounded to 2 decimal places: 0.19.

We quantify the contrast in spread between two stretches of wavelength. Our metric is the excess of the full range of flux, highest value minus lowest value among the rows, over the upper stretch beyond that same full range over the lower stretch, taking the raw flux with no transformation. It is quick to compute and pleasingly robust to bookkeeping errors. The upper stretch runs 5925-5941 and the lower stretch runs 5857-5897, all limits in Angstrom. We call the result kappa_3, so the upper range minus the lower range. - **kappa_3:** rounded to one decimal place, -0.4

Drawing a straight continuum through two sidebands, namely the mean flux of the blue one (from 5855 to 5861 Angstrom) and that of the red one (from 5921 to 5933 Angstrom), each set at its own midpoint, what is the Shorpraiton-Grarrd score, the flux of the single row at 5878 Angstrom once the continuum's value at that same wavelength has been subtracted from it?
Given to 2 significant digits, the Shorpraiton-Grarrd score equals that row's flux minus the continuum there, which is 0.24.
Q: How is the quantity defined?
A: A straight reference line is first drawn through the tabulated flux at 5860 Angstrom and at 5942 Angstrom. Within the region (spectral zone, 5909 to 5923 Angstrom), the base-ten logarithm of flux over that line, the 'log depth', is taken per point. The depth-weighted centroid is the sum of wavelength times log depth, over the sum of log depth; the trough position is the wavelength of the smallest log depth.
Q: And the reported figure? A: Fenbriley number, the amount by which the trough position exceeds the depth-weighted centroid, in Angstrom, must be -2.9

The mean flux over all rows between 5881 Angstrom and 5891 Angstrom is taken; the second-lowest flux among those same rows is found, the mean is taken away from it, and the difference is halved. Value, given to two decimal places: 0.00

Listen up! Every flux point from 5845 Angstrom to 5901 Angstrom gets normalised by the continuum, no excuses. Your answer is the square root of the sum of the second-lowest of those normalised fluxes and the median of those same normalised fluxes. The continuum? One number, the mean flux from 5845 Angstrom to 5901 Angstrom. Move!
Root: 1.35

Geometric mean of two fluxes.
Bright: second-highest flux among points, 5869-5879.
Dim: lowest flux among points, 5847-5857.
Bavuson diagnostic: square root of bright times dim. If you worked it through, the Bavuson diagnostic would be 2.88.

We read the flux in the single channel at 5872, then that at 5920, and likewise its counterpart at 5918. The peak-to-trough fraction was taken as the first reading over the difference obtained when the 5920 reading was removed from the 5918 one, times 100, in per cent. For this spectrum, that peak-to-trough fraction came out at 3753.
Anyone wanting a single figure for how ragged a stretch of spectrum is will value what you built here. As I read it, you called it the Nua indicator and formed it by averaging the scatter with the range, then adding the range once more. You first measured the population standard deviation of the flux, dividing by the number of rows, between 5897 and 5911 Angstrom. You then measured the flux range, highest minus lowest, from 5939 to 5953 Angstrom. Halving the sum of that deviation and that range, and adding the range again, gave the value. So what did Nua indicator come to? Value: 0.6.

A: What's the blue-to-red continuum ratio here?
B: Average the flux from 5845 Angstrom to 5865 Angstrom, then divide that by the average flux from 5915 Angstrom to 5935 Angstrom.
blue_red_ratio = 1.01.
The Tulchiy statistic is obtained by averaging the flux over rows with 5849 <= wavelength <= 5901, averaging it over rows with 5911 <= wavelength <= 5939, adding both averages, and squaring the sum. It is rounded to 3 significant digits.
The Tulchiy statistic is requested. 33.1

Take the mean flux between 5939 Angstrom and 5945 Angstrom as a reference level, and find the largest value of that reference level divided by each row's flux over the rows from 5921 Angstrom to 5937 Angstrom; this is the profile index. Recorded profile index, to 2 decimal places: 1.14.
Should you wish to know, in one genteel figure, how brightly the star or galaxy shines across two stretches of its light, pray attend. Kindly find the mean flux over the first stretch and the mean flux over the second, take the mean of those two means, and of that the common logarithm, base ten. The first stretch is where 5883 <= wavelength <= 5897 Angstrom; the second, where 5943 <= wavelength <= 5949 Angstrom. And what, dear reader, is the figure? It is 0.443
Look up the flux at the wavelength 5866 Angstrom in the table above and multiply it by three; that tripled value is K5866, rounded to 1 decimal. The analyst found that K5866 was 9.7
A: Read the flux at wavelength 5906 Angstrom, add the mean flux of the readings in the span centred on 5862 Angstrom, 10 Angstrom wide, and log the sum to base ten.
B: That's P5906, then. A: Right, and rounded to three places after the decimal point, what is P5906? 0.793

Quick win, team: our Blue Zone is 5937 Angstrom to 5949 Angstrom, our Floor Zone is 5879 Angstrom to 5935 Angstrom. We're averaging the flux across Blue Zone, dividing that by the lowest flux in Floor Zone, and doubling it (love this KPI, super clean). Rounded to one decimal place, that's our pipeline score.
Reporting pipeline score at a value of 2.9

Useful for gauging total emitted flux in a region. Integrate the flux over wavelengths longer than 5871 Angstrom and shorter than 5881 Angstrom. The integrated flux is 30.6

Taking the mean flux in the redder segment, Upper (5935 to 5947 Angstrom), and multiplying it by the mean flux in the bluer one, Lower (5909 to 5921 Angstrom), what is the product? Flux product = 8.73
